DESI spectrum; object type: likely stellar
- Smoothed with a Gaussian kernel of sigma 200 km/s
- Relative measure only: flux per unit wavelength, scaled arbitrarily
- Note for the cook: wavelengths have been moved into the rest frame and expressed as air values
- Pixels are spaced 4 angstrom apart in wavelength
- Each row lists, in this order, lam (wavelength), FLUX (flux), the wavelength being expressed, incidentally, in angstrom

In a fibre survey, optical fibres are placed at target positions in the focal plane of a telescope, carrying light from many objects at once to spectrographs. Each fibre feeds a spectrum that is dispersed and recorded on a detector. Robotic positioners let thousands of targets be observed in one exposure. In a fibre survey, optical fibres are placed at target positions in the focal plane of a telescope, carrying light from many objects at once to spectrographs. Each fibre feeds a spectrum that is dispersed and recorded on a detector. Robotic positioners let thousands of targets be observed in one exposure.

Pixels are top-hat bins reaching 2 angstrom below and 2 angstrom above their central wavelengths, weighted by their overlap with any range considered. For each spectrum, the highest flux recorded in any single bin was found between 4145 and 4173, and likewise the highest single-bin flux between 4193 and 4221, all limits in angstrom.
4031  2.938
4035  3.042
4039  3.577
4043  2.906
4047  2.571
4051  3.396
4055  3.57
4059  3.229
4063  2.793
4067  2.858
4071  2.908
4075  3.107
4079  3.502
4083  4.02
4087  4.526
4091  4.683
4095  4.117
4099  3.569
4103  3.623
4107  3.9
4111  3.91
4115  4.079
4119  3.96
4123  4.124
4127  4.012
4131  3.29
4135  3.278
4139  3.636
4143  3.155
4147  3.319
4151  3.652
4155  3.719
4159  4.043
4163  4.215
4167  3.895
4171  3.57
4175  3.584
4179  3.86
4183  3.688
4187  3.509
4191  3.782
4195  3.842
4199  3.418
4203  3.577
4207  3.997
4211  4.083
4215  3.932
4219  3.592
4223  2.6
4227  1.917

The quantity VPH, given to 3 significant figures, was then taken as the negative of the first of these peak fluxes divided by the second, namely -1.03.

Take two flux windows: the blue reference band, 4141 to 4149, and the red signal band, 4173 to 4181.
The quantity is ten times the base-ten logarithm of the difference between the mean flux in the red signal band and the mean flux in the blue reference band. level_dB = -3.1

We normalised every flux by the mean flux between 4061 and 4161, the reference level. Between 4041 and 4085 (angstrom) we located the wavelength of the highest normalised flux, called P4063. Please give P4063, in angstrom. 4083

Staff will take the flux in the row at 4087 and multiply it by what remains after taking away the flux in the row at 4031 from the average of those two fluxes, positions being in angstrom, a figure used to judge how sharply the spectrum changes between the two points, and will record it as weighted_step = 3.6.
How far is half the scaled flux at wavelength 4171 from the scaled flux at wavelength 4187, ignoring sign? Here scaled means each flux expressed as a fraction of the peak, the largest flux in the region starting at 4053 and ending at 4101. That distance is 0.37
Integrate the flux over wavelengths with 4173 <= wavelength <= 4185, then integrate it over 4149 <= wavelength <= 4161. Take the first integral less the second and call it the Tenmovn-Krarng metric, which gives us -1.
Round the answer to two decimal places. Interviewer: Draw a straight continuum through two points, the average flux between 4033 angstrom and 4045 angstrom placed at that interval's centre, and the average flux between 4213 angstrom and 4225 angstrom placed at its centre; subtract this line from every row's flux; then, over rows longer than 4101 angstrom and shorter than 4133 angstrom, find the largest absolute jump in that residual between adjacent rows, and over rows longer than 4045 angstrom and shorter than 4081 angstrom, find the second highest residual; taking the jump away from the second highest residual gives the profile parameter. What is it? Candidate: -0.44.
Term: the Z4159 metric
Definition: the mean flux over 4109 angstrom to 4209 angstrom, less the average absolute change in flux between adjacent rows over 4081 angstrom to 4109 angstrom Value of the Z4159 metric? 3.37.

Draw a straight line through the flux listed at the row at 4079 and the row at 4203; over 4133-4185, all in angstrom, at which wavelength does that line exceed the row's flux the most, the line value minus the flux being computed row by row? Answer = 4143 angstrom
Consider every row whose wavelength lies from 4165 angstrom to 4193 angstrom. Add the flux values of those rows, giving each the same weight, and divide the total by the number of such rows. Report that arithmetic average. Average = 3.70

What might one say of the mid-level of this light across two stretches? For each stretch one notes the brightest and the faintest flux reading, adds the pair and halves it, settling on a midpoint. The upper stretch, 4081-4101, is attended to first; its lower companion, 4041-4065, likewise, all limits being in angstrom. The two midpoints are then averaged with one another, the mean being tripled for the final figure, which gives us 10.8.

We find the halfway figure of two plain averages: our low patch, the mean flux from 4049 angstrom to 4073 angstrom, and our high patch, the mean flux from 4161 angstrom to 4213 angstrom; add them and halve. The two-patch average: 3.448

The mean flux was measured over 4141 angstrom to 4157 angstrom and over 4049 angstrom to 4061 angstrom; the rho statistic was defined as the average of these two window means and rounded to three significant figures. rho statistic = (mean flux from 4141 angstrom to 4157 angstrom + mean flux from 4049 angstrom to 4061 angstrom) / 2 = 3.43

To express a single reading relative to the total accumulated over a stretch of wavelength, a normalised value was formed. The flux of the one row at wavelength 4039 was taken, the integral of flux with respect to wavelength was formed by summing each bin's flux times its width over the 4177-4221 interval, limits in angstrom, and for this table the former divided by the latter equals 0.022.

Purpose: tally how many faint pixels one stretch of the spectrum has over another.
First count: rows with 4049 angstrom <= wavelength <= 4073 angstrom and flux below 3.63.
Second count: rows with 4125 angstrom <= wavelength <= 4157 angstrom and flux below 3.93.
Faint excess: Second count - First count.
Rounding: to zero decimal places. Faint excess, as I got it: 1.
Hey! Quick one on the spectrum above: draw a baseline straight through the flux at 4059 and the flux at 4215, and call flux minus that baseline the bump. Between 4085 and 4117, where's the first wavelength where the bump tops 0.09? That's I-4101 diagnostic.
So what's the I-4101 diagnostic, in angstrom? 4087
